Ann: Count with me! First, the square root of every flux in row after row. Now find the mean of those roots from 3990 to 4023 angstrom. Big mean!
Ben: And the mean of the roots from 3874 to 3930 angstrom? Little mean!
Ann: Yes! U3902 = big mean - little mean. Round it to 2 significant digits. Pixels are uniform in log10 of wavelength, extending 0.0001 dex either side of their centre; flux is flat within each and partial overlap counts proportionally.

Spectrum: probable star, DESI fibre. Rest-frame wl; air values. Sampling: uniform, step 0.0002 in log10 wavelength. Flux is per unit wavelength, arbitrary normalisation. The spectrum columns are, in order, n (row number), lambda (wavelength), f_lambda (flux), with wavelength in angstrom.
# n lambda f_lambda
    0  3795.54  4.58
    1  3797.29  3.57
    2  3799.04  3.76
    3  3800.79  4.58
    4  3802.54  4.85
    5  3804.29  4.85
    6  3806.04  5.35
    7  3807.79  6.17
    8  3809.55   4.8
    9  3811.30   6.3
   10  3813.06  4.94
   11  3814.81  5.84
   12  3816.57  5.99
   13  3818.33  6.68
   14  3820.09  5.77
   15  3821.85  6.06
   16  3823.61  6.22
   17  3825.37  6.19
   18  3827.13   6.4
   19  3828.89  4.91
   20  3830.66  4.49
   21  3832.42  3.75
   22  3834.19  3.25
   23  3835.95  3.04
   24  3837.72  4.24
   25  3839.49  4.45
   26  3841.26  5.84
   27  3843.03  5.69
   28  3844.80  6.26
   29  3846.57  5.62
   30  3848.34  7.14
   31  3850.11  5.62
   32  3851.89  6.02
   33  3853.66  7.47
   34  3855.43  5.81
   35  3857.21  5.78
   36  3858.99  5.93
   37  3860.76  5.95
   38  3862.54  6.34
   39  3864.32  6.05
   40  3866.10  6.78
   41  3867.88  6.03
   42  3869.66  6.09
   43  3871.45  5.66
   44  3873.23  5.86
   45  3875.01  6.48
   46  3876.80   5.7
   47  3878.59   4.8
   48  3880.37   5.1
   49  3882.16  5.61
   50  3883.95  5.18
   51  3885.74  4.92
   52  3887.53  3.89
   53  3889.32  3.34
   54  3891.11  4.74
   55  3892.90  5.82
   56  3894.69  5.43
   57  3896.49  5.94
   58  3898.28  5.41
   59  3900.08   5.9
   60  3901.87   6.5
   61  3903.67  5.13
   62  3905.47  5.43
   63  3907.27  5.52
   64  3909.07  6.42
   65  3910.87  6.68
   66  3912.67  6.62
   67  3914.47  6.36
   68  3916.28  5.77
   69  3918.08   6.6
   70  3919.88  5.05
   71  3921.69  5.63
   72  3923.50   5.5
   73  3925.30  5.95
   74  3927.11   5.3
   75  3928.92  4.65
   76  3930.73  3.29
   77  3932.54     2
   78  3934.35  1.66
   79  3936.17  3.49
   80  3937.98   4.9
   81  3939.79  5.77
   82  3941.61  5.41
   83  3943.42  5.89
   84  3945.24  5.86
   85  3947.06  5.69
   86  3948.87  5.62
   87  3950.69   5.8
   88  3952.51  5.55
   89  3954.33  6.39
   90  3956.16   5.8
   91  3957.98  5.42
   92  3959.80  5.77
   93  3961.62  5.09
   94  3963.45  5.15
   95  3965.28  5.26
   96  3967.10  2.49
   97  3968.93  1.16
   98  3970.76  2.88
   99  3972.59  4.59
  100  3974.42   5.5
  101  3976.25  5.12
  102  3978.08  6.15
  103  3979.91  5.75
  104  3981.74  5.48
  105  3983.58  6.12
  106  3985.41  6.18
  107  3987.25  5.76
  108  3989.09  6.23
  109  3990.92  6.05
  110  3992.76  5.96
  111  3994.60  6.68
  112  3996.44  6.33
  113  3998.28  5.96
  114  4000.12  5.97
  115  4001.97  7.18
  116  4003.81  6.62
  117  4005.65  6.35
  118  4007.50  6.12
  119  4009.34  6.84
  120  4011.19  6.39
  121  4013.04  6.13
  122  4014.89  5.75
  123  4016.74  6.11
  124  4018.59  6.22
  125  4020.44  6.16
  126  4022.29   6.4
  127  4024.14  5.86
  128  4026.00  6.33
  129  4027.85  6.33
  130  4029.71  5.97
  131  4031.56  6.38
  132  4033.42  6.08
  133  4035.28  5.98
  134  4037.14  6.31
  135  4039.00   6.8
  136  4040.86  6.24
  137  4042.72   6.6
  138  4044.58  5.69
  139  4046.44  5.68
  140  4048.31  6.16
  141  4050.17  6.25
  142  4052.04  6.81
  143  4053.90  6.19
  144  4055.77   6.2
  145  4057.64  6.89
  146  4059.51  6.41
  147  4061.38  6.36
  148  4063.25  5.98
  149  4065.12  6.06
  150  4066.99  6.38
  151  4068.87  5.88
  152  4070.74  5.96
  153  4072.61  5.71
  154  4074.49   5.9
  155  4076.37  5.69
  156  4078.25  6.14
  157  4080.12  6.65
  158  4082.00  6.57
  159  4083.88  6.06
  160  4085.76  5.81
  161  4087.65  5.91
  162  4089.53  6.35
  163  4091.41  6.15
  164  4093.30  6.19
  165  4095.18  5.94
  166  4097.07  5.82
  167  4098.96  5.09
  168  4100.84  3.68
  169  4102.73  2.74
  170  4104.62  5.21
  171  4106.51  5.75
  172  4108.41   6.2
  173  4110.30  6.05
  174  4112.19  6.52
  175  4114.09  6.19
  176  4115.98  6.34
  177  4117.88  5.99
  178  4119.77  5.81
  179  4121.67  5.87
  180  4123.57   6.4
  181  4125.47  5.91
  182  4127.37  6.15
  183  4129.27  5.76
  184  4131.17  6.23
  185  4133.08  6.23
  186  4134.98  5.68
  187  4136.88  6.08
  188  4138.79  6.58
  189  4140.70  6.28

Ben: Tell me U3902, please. 0.16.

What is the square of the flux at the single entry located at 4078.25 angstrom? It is 37.7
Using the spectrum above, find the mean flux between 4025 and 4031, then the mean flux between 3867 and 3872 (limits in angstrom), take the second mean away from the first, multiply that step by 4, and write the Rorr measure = 1.1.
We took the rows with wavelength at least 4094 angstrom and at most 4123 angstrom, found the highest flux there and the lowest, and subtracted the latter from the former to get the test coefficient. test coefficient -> 4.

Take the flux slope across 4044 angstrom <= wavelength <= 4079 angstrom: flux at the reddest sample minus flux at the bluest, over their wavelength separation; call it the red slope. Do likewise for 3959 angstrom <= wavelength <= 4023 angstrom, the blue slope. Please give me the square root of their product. 0.012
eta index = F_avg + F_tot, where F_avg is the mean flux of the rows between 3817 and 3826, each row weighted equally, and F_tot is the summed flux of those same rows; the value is 37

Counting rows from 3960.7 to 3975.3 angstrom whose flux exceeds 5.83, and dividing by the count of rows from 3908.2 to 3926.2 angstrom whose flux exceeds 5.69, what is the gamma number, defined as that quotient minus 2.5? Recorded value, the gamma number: -2.50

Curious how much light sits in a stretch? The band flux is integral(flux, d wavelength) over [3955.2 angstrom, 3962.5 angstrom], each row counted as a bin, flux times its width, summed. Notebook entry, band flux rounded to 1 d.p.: 40.3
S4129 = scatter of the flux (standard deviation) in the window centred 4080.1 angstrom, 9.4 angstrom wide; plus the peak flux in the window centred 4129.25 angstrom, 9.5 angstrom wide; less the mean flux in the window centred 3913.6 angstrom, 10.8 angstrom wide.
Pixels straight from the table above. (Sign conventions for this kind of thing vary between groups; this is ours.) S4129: 0.2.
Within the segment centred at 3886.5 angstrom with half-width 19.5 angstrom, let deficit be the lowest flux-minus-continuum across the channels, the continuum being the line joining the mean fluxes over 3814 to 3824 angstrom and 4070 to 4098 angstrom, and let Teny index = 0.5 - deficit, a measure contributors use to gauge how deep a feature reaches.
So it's 3.2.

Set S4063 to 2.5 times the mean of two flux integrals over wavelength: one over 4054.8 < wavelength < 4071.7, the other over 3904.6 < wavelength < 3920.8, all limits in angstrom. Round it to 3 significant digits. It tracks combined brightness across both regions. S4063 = 254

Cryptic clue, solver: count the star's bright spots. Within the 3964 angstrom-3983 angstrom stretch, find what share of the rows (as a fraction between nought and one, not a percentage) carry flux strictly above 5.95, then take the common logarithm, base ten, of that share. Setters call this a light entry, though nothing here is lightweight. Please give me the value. -1.0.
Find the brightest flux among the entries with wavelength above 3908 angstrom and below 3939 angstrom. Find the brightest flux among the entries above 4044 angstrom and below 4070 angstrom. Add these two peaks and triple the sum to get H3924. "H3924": 40.7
